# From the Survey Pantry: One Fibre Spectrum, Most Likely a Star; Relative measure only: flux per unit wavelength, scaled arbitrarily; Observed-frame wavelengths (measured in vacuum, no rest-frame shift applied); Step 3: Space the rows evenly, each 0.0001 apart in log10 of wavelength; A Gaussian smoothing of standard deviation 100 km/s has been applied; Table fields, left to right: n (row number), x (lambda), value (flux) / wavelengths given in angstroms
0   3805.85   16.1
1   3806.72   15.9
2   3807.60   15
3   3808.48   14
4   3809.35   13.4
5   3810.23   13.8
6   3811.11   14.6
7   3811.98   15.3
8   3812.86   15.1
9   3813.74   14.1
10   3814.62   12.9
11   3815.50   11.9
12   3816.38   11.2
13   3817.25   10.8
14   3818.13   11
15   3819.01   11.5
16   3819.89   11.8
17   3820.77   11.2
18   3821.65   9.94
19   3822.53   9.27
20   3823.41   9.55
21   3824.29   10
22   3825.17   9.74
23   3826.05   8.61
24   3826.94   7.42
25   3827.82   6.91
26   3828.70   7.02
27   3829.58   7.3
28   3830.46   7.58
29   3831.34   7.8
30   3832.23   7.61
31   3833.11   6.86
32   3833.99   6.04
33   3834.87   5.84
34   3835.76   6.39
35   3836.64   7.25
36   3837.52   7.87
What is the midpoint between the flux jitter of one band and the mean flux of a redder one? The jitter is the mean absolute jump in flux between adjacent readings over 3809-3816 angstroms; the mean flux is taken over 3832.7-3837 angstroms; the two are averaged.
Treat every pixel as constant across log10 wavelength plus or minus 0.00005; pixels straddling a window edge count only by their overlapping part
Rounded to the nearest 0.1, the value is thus 3.6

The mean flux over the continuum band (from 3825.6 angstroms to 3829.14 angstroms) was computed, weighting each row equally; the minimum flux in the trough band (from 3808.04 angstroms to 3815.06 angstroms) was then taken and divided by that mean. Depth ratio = 1.72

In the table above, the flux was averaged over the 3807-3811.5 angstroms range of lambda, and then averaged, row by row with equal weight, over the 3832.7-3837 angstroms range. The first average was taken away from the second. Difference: -7.7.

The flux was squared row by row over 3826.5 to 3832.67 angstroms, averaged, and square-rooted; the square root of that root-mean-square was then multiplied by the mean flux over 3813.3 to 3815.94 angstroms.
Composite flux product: 35.2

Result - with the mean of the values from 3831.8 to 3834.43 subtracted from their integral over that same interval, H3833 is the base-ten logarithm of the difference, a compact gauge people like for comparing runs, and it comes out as 1.05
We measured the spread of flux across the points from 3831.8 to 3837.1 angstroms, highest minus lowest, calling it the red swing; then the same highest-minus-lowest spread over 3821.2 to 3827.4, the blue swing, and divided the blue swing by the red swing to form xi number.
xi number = 1.46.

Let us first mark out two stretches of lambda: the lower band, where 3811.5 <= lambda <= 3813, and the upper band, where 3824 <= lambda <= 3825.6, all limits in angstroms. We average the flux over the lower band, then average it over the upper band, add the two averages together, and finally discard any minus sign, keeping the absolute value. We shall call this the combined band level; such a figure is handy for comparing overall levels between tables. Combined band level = 25.1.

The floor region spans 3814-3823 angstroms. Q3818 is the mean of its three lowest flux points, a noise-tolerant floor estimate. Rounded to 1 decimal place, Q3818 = 10.0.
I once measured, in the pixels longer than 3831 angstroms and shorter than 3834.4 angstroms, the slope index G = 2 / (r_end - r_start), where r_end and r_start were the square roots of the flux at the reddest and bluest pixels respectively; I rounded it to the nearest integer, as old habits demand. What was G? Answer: -6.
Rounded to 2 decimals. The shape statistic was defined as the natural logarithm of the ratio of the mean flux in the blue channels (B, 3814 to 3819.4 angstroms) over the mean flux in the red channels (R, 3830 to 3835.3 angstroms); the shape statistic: 0.51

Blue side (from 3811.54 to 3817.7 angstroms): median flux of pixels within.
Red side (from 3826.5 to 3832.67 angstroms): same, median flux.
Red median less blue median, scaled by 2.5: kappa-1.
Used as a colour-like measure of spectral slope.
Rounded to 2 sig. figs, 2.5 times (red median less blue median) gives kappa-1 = -14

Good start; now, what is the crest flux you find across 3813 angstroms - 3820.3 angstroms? 14.1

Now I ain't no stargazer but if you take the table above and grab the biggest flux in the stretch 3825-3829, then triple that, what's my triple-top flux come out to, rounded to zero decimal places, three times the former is 29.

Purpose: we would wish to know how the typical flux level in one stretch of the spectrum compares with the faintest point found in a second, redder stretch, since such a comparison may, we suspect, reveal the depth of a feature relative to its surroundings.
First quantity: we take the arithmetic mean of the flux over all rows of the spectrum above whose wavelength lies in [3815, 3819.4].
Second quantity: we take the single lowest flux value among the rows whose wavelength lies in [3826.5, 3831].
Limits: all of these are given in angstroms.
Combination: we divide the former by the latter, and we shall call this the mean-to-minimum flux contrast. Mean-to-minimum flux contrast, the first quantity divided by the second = 1.6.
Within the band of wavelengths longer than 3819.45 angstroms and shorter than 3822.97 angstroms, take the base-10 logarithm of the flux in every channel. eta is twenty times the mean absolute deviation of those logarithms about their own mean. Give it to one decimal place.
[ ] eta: 0.8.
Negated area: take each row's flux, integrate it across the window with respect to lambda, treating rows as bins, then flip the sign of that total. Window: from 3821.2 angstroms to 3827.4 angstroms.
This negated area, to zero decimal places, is -57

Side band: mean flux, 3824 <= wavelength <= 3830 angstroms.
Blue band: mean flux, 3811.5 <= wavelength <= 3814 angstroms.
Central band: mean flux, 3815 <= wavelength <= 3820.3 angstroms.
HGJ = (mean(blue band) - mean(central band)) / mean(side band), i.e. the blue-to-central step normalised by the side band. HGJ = 0.43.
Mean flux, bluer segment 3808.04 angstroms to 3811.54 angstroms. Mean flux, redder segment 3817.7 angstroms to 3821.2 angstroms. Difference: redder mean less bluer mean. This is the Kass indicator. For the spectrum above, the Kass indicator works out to -2.6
